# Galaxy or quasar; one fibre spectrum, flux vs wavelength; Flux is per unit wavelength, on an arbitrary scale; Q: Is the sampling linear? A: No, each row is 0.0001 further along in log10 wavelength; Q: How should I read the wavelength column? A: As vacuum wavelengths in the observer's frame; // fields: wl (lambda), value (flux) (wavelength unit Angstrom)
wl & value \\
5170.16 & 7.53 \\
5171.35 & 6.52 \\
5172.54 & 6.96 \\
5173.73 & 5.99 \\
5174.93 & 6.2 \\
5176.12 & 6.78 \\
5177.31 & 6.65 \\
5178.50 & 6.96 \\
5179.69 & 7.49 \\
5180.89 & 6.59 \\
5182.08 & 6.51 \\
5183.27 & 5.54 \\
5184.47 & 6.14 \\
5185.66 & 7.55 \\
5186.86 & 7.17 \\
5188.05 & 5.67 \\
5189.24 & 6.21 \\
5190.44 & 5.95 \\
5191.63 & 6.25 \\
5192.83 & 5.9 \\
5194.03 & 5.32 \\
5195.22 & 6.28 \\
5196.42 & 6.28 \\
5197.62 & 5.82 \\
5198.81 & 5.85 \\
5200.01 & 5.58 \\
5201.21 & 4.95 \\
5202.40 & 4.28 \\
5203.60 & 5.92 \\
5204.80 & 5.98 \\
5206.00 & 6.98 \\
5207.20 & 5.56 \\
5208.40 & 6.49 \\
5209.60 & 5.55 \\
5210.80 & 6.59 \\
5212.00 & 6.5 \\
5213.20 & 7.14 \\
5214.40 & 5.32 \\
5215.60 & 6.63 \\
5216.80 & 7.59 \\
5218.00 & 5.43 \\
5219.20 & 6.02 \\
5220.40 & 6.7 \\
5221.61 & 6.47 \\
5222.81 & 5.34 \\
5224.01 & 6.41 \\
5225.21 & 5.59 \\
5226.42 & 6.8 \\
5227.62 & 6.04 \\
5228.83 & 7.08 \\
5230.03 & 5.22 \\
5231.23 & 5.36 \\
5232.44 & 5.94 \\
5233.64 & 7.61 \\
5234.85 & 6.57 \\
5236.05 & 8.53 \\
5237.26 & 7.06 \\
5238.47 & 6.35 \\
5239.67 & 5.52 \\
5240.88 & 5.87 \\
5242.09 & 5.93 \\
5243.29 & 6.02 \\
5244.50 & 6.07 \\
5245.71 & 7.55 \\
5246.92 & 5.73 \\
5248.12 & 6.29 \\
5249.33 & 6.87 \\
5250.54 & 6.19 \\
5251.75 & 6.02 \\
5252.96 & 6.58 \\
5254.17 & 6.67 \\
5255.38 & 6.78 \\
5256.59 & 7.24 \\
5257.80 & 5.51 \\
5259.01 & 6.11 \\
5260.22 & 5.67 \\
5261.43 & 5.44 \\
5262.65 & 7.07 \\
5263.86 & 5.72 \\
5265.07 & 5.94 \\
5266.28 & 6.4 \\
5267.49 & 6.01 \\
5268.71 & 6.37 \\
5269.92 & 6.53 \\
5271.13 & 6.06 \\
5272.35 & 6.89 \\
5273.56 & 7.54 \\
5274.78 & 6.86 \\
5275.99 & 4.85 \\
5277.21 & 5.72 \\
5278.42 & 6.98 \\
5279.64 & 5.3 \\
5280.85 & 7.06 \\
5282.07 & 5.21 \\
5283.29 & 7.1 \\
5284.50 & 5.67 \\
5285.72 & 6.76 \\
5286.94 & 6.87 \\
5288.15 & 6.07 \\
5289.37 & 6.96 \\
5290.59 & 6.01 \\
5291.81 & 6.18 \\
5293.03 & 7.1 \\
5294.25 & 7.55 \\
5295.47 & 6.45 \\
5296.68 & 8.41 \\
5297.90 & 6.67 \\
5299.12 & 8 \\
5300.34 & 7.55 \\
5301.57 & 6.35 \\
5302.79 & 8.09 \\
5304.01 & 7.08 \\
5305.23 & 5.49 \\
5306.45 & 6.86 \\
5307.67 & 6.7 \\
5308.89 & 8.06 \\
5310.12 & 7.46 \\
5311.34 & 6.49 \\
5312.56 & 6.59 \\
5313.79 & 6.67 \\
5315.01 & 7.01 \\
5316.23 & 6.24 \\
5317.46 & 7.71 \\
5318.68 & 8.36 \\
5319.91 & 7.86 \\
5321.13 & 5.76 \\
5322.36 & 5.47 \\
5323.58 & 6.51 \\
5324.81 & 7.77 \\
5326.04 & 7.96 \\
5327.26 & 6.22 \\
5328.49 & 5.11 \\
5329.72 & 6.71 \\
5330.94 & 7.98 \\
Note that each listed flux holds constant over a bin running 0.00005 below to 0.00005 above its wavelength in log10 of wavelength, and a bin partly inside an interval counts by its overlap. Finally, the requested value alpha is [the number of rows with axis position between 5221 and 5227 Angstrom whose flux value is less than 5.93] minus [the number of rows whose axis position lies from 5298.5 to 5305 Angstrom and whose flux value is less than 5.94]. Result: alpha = 2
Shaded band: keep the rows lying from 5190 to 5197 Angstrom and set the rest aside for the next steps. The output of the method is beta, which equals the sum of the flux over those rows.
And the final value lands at 36.0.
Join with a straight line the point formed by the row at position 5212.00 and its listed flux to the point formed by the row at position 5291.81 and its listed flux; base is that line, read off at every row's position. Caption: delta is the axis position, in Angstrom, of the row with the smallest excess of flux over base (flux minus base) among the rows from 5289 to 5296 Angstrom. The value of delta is 5290.59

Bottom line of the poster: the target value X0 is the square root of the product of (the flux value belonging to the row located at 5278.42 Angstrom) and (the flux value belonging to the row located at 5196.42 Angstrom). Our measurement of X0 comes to 6.62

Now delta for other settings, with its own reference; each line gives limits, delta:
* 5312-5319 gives 5316.23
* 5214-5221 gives 5214.40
